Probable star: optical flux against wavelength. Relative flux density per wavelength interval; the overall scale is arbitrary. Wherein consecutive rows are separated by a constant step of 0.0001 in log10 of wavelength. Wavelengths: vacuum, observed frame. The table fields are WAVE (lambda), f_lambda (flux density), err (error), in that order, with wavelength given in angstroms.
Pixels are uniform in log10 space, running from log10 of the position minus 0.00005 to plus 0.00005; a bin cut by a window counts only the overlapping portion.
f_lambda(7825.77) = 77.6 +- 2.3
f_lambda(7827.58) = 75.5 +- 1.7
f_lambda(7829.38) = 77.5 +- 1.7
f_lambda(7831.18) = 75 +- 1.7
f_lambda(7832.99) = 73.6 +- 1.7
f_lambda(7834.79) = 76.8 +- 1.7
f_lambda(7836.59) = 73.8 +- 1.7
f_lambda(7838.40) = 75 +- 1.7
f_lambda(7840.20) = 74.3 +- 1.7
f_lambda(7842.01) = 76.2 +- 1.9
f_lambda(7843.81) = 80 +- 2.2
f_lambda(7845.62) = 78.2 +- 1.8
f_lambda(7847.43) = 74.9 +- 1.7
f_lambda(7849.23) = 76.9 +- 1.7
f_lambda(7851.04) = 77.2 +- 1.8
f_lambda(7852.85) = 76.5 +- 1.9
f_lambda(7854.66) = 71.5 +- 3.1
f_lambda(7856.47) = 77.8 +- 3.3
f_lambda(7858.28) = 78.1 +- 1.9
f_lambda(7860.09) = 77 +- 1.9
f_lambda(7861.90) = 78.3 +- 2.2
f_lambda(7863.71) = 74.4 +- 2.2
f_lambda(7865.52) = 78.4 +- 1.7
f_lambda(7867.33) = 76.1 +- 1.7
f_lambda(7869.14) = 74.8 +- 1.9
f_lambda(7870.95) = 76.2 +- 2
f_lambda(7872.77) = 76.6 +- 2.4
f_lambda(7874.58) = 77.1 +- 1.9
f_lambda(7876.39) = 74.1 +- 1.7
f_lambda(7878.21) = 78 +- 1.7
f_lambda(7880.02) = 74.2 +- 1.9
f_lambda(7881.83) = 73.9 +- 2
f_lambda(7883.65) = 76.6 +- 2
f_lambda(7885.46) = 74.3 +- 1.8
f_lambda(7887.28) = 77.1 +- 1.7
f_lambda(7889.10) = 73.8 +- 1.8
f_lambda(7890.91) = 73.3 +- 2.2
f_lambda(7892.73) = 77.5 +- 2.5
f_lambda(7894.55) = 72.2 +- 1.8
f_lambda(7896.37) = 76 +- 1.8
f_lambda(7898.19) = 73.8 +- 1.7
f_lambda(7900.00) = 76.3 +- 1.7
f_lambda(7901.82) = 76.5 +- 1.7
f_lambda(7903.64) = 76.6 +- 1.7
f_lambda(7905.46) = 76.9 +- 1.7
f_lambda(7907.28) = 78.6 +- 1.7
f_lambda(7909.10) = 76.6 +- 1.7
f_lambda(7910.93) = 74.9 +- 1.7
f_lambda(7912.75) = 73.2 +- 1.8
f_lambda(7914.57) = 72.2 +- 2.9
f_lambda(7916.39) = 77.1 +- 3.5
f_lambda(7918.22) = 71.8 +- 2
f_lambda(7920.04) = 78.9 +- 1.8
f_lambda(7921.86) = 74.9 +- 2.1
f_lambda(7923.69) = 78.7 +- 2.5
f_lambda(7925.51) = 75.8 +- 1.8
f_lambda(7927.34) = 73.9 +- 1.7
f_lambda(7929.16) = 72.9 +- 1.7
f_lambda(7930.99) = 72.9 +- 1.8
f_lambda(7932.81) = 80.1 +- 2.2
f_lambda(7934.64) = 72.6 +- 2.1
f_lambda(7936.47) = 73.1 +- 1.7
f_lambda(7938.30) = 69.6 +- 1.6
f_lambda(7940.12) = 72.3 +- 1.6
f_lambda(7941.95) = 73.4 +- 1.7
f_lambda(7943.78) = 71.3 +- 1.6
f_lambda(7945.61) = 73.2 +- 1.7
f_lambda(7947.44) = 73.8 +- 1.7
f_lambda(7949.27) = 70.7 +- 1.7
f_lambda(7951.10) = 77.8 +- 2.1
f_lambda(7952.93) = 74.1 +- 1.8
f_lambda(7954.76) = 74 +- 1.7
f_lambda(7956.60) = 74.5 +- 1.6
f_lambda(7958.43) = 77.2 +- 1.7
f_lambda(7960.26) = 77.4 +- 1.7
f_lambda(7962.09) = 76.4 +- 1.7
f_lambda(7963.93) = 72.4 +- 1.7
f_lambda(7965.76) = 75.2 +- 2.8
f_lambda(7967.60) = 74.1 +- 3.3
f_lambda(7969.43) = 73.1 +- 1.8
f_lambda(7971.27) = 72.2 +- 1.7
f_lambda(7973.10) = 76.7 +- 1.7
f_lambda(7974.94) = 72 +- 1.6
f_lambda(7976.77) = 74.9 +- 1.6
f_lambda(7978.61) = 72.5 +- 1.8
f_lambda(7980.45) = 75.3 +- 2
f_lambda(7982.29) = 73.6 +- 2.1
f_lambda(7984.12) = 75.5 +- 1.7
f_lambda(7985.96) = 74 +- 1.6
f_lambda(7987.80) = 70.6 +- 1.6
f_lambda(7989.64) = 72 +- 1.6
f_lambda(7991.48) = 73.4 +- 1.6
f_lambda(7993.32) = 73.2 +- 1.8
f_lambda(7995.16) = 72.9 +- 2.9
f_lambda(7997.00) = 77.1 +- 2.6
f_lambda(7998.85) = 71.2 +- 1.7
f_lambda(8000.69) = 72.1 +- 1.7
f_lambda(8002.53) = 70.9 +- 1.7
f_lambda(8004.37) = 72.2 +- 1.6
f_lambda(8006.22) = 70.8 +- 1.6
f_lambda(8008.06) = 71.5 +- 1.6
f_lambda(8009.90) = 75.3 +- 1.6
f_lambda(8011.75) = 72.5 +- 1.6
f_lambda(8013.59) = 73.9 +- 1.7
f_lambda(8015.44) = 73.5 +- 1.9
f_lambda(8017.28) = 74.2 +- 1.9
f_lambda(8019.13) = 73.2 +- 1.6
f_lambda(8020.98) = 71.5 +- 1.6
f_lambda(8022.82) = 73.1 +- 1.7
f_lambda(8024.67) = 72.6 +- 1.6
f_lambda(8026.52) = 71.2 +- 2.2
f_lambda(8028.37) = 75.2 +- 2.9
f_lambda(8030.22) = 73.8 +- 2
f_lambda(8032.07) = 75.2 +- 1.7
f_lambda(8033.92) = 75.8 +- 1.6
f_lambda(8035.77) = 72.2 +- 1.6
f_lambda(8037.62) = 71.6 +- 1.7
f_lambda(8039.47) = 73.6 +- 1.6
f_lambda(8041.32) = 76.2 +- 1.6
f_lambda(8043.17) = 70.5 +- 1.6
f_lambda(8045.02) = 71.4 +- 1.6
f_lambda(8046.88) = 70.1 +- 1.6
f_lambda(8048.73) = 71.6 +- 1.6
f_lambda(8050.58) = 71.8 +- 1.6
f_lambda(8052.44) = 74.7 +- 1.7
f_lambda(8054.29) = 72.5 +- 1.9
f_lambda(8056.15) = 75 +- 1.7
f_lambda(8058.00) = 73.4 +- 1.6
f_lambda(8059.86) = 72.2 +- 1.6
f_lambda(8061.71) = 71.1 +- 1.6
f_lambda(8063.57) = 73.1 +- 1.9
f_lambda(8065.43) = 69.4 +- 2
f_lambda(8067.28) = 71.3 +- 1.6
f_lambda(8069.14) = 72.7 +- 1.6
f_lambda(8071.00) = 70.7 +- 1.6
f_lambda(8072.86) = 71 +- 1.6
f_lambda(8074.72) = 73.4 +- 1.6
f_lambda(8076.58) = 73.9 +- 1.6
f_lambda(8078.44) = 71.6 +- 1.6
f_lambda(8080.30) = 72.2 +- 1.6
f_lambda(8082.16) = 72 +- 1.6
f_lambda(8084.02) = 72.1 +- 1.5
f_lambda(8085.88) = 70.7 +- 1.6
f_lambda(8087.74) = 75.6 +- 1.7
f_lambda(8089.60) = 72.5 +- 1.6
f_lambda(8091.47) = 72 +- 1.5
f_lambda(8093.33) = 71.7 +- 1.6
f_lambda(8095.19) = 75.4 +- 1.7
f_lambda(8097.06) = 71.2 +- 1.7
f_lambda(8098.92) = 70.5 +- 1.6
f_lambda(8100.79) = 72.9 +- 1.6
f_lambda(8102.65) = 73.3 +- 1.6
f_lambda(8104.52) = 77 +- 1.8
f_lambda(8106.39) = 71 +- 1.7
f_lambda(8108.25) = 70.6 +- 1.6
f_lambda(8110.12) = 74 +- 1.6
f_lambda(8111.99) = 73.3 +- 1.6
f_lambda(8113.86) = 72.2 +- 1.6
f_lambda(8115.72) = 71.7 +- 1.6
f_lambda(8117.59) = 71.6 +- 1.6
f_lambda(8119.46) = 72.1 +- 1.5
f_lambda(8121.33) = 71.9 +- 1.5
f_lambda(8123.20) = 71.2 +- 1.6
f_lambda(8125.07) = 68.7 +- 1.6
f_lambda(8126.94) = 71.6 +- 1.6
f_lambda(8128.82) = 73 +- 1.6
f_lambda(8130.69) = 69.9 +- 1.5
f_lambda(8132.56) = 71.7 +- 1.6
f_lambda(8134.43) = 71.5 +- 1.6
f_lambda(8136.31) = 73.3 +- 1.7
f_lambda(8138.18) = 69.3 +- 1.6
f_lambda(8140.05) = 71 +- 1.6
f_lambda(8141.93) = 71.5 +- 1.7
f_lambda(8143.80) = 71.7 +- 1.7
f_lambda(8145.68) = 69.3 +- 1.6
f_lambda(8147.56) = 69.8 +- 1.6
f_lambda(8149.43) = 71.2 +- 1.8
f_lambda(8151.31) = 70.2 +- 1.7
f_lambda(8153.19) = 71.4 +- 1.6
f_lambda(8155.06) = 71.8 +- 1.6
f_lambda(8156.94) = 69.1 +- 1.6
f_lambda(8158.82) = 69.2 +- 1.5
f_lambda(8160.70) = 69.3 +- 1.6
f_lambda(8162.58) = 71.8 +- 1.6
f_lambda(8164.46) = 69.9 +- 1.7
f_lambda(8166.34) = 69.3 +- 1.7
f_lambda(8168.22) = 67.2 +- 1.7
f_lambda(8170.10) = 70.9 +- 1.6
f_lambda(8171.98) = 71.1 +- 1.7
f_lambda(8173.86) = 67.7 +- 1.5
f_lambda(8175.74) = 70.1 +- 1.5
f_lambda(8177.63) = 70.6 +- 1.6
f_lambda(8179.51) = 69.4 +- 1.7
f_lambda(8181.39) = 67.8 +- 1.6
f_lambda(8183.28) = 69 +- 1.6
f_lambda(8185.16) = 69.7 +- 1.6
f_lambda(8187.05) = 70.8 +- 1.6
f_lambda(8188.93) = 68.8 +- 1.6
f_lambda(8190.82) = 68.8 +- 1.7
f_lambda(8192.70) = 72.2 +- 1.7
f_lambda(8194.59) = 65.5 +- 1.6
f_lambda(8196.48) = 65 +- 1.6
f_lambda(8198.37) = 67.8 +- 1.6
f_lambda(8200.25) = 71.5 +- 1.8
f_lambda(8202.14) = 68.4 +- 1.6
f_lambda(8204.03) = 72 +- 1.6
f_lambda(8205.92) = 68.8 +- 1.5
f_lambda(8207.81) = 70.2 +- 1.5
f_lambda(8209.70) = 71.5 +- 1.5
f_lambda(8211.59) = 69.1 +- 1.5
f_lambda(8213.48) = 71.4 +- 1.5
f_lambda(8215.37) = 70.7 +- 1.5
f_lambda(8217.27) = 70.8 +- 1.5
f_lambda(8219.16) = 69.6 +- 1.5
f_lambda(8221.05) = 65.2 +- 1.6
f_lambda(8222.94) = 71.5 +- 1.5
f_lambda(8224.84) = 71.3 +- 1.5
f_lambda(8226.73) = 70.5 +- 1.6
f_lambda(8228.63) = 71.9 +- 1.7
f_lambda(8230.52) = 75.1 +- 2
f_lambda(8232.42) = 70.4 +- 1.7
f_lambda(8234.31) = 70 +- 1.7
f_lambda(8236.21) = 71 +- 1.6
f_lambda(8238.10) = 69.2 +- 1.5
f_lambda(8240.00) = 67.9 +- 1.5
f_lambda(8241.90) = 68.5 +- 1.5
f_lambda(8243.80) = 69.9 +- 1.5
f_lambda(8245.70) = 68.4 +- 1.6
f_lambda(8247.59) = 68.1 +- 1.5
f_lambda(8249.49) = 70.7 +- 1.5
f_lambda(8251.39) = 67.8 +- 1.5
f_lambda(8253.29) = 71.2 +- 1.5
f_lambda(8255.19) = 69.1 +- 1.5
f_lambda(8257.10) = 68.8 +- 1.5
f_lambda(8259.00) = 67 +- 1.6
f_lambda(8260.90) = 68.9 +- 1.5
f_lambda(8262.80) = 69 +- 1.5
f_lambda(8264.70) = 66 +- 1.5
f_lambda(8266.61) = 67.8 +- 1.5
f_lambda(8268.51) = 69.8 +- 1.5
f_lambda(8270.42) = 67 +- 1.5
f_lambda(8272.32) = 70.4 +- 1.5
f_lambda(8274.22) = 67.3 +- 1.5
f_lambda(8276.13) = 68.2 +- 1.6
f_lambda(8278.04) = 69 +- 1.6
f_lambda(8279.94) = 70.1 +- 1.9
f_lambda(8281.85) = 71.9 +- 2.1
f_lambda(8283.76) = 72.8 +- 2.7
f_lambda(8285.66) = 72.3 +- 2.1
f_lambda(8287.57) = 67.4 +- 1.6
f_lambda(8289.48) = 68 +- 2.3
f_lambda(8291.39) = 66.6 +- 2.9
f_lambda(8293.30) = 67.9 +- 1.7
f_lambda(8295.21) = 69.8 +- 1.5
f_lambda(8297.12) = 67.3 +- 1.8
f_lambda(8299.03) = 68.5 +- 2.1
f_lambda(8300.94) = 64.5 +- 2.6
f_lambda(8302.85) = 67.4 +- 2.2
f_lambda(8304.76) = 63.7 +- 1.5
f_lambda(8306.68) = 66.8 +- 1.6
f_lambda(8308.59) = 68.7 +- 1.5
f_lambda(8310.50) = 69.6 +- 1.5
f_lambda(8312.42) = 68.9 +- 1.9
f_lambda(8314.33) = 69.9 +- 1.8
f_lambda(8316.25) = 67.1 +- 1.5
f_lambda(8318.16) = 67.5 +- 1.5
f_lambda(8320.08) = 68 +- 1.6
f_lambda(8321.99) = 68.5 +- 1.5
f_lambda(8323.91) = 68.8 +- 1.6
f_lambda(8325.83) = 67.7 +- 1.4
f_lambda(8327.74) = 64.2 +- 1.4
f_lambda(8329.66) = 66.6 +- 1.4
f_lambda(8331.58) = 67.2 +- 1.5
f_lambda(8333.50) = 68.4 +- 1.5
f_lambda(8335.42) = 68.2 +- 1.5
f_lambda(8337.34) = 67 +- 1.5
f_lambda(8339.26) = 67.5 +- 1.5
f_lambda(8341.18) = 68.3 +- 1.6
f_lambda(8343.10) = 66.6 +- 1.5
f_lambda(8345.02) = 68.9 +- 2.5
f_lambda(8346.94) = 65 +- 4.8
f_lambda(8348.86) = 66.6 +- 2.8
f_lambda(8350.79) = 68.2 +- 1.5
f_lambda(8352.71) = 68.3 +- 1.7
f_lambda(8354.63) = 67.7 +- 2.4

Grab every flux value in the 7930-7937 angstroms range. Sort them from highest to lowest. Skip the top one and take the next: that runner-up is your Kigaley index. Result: 73.1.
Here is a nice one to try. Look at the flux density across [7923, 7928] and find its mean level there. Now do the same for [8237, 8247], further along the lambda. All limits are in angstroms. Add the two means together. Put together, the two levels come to 145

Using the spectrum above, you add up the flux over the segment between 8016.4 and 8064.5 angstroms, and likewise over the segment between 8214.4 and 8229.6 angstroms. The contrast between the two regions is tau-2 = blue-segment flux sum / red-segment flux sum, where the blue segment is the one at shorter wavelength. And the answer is 3.4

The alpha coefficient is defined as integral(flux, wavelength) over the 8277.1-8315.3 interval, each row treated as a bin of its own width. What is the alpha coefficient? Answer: 2619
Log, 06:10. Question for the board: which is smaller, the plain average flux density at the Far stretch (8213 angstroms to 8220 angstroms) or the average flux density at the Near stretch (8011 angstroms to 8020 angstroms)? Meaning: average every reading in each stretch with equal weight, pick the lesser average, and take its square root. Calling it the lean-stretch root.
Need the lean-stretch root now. 8.40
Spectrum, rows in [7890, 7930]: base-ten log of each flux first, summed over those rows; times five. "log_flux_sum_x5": 206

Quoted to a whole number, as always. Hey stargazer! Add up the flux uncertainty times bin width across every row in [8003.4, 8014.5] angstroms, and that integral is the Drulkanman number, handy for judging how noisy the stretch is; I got 18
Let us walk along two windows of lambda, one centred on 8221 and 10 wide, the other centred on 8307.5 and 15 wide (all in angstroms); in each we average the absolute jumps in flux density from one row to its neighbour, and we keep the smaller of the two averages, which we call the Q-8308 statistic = 2.0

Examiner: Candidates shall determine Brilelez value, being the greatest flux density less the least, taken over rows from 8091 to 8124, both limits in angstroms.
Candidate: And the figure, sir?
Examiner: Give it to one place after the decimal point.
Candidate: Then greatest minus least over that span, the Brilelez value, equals 6.5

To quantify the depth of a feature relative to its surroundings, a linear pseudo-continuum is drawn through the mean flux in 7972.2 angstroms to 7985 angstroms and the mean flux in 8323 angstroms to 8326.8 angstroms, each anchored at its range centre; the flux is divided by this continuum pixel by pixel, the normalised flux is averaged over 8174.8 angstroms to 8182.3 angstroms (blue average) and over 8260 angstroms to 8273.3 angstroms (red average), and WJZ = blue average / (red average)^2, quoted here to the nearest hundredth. 1.01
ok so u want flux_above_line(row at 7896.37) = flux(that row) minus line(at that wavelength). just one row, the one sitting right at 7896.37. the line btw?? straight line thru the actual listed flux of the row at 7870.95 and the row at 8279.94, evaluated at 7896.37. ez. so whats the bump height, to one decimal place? 0.2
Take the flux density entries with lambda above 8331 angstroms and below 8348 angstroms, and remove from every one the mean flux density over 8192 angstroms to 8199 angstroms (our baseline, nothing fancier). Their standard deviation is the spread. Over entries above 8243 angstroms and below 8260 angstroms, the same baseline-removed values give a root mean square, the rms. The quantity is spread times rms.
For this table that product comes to 2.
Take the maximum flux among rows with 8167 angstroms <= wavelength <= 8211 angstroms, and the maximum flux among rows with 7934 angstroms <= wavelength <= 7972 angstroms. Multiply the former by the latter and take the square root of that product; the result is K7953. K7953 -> 74.9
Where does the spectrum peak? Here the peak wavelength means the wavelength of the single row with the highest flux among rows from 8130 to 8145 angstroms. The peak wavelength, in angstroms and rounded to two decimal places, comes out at 8136.31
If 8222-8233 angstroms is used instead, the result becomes 8230.52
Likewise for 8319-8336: 8323.91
